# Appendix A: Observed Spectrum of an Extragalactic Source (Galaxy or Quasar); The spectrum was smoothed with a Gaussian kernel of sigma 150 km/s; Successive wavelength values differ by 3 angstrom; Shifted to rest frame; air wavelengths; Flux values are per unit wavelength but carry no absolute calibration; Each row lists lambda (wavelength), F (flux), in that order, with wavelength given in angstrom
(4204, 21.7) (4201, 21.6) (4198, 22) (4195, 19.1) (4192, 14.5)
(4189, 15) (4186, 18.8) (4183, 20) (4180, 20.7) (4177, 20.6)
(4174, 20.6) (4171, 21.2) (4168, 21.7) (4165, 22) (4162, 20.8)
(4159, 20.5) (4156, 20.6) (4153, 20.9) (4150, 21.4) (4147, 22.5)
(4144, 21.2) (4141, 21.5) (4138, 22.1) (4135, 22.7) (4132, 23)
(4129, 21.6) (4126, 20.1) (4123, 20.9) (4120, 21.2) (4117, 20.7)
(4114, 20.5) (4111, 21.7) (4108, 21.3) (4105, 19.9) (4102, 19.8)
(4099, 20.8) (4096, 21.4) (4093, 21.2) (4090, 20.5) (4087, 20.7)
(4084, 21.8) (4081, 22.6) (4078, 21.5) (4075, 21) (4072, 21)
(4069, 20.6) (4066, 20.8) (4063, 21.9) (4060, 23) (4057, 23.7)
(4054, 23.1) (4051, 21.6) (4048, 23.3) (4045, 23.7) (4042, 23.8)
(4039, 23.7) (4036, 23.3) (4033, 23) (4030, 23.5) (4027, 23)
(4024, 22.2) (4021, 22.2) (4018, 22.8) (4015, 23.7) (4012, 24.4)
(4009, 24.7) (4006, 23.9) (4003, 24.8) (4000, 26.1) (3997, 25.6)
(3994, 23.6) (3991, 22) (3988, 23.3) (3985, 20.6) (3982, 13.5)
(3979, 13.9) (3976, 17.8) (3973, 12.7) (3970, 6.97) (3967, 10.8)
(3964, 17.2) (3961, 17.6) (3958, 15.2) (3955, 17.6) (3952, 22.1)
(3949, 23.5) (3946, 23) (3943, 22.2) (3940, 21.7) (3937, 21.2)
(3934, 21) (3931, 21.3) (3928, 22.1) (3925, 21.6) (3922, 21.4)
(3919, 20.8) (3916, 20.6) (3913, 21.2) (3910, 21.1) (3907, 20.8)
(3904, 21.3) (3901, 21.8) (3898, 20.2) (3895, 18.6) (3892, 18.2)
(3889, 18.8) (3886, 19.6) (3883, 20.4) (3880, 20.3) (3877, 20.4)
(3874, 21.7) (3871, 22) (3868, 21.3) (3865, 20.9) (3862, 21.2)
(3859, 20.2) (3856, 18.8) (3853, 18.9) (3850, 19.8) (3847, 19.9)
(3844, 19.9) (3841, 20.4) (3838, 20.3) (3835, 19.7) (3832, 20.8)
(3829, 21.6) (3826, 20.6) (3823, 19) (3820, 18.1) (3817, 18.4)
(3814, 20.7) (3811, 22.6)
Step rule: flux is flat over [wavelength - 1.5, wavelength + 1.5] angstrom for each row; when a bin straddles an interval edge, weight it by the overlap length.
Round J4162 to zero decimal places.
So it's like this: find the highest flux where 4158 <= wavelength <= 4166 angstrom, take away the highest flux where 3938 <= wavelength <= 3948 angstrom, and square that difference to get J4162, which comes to 1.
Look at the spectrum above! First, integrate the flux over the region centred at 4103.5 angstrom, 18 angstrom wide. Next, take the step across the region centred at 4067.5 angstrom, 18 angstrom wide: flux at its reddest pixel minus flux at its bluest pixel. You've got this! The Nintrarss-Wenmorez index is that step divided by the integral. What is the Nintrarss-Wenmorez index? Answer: -0.0053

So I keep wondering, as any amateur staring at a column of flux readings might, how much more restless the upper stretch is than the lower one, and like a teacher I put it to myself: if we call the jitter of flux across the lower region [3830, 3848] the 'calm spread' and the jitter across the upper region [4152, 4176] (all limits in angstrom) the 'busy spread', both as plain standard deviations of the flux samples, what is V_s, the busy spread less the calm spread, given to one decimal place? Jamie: 0.1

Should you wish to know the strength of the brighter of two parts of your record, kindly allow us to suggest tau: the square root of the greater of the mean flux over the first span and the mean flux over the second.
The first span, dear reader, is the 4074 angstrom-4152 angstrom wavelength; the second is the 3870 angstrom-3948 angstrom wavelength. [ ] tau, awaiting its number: 4.61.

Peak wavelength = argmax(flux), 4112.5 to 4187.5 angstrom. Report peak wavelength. 4132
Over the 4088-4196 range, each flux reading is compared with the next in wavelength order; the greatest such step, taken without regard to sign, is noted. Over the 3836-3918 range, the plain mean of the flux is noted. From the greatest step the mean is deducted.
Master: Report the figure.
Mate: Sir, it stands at -15.7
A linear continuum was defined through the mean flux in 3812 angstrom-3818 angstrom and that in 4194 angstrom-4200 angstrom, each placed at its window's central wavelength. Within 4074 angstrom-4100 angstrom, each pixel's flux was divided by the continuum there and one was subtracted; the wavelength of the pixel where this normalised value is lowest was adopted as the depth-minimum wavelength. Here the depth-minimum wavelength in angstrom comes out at 4090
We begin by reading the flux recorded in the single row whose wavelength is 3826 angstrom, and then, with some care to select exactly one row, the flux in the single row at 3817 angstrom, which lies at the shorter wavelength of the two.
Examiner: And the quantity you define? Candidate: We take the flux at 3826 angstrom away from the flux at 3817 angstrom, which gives -2.2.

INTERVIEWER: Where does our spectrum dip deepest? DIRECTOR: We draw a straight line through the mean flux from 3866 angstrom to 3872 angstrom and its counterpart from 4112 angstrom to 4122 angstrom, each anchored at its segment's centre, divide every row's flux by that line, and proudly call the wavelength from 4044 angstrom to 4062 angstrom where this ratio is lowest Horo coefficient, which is 4051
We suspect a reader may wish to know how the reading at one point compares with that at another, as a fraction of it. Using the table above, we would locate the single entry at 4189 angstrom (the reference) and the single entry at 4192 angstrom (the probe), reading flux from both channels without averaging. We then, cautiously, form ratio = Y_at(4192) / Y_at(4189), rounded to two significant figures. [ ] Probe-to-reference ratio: 0.97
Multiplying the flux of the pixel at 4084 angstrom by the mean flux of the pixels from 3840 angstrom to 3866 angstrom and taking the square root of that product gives 20.9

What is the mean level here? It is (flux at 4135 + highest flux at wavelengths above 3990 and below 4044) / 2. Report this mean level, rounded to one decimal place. 24.4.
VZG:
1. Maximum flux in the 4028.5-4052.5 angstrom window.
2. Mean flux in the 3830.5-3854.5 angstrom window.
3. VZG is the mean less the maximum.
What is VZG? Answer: -3.8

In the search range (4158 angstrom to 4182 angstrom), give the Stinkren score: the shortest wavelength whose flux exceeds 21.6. 4165 angstrom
